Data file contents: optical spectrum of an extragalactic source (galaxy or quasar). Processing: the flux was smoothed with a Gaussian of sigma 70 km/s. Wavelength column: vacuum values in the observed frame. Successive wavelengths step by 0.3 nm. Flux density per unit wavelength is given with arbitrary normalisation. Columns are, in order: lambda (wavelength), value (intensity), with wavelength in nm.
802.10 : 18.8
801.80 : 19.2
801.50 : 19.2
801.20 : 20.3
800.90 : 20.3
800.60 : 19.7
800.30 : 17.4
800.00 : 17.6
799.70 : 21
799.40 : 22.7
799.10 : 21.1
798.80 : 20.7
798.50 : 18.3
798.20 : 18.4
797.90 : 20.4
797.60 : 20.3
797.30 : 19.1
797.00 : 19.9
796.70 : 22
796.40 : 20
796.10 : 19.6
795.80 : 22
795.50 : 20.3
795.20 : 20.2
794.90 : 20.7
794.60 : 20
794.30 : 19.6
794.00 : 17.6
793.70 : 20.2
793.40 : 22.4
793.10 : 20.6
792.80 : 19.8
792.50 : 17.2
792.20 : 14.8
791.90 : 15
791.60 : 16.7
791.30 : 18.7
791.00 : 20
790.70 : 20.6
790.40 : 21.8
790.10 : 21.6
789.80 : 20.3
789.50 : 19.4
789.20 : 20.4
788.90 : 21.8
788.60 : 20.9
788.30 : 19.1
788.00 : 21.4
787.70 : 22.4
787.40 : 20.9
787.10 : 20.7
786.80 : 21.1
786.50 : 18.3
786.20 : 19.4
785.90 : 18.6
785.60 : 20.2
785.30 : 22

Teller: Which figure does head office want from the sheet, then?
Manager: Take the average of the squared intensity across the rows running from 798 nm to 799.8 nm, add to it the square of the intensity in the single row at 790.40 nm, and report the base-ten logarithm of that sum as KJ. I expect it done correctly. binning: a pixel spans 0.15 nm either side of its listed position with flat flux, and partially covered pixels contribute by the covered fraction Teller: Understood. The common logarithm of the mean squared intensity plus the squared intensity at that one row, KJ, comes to 2.95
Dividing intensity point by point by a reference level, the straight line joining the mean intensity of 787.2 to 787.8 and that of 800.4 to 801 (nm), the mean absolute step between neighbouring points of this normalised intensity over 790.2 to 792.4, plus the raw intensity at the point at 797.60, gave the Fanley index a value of 20.4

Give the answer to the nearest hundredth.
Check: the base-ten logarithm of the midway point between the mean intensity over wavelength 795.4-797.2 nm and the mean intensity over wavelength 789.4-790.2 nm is 1.31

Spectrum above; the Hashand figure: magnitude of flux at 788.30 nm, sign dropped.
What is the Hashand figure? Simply 19.1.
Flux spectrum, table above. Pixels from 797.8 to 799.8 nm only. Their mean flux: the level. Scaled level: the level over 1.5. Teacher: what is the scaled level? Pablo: 13.6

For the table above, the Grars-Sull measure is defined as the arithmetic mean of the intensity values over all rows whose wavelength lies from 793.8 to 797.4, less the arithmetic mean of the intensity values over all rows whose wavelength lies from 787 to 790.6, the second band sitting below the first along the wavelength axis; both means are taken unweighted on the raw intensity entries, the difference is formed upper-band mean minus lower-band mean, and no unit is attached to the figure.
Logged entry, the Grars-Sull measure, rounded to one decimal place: -0.8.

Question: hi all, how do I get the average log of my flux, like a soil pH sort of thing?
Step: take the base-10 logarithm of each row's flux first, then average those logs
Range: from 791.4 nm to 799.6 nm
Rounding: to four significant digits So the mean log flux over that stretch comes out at 1.290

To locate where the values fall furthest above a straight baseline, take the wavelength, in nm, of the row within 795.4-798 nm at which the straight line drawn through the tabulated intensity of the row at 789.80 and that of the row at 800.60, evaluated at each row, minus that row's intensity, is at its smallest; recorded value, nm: 796.70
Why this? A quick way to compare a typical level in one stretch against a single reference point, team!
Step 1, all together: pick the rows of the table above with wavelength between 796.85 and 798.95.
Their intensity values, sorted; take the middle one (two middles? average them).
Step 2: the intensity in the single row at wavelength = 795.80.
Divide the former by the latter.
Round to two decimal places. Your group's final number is 0.90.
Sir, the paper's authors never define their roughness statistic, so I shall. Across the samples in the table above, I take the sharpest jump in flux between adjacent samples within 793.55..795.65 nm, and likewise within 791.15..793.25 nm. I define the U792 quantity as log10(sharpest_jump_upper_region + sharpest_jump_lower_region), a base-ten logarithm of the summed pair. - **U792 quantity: 0.72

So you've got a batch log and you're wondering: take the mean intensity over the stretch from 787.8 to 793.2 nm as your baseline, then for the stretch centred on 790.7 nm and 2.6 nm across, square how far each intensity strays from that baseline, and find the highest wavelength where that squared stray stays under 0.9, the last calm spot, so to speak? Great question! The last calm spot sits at 791.30 nm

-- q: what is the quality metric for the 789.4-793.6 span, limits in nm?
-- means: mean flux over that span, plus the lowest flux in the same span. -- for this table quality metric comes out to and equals 34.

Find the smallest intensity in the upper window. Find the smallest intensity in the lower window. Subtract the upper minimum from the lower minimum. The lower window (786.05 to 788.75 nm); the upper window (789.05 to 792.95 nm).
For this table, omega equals 3.5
